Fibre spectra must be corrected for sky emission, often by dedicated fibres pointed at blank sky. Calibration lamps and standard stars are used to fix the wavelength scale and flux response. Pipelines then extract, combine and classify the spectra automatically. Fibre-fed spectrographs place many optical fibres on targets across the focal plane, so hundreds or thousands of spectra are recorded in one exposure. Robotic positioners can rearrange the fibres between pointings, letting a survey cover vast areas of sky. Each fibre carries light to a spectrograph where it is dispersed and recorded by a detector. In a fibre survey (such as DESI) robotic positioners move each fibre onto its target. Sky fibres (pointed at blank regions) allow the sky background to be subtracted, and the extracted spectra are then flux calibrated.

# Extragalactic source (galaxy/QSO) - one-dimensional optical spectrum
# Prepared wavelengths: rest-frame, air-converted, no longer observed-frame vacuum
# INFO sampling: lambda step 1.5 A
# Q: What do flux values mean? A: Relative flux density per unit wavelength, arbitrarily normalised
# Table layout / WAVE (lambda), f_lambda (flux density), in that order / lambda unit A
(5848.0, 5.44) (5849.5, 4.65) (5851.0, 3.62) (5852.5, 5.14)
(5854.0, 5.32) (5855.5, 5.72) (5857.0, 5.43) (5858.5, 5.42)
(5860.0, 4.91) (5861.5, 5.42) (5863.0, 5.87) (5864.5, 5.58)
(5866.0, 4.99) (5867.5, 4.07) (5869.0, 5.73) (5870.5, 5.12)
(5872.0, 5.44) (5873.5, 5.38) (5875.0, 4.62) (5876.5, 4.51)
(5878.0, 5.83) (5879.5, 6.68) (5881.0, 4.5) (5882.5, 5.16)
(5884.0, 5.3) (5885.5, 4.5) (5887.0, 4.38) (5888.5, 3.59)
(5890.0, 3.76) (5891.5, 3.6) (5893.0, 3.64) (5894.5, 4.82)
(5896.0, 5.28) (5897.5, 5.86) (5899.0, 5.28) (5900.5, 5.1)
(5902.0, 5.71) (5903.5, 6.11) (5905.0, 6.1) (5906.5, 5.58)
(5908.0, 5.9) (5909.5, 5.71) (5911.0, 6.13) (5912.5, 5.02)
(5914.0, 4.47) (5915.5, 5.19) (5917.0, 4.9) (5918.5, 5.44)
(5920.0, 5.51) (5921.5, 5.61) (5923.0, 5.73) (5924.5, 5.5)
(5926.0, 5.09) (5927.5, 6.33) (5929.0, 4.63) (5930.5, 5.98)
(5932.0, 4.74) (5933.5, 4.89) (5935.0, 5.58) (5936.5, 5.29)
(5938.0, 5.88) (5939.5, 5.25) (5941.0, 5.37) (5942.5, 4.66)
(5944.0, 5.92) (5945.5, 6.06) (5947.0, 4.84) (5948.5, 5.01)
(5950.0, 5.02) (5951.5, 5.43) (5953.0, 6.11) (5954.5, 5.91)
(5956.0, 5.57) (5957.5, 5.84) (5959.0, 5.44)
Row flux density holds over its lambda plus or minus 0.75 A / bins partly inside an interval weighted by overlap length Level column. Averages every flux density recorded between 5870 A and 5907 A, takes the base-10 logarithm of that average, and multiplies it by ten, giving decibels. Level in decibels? 7.02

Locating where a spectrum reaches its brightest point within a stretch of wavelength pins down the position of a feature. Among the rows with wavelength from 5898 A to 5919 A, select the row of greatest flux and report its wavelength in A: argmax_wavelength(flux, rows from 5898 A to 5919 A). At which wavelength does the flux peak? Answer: 5911.0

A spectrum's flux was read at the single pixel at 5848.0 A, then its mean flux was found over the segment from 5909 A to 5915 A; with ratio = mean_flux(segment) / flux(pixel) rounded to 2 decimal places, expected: 0.98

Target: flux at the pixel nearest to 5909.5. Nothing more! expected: 5.71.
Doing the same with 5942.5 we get 4.66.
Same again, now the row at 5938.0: 5.88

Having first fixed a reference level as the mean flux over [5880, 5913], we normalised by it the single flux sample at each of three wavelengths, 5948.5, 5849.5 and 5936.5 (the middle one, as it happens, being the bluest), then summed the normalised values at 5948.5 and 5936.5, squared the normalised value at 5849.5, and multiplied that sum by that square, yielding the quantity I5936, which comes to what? 1.7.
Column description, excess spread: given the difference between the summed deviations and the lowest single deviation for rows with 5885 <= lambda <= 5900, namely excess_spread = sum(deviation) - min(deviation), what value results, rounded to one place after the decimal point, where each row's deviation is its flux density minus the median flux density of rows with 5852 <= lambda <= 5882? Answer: -7.5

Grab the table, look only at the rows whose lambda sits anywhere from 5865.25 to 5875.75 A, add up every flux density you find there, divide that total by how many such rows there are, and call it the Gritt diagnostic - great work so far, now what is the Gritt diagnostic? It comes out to 5.05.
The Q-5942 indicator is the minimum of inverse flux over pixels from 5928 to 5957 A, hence 0.1637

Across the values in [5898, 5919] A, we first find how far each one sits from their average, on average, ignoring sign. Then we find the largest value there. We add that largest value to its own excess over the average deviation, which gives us 11.8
